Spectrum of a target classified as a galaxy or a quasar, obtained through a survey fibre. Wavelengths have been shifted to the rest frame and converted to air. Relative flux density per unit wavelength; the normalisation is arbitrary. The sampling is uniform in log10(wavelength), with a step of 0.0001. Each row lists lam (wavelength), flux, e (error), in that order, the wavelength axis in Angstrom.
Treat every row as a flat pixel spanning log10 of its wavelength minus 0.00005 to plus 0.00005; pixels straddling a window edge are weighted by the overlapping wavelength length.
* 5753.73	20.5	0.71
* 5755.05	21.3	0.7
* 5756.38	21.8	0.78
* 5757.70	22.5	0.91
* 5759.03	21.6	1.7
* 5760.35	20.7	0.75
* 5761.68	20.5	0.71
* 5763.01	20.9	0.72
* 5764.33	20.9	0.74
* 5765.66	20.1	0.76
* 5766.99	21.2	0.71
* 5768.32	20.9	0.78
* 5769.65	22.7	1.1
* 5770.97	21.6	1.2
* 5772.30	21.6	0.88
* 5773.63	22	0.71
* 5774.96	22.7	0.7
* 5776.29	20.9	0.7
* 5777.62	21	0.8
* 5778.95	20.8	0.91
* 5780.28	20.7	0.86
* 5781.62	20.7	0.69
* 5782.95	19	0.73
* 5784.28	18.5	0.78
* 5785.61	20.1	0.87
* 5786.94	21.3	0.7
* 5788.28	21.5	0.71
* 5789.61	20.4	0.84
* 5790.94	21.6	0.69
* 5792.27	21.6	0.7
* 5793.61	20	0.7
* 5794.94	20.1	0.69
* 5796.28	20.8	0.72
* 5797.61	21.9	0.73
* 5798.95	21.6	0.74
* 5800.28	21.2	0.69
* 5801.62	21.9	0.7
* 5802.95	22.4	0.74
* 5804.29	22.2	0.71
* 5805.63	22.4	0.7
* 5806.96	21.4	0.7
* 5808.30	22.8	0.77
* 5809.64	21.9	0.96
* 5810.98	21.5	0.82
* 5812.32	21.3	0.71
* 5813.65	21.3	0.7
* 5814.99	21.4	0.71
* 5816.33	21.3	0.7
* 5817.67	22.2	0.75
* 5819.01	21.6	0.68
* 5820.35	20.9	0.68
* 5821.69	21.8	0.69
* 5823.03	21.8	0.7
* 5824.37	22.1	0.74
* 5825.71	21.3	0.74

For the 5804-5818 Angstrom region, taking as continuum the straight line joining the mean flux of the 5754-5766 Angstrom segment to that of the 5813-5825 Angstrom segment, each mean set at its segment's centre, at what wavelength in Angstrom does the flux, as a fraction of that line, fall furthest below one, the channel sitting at 5816.33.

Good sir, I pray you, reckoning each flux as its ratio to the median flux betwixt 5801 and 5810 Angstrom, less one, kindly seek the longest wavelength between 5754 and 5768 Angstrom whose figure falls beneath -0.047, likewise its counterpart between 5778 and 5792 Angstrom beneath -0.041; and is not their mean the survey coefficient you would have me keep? 5777.6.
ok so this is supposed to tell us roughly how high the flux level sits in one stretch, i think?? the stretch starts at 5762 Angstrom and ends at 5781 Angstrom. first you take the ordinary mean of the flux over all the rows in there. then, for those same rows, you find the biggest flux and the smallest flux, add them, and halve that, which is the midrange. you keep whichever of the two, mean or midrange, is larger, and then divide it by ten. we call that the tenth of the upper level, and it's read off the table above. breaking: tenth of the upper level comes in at 2.14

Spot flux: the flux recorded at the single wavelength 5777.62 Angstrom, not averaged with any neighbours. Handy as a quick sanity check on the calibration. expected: 21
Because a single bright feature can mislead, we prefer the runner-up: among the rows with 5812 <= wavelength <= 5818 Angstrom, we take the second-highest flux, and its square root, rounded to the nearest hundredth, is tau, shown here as 4.63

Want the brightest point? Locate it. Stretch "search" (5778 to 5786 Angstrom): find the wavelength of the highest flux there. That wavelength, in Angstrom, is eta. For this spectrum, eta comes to 5778.95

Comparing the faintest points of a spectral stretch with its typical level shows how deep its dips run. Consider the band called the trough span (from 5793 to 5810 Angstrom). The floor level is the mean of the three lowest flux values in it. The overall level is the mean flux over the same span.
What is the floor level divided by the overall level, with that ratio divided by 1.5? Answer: 0.627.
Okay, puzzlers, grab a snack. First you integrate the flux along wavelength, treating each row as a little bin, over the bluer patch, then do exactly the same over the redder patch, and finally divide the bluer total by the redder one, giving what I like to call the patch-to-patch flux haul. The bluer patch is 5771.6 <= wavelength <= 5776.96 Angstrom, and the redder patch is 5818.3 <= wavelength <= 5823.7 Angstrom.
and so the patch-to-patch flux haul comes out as 1.00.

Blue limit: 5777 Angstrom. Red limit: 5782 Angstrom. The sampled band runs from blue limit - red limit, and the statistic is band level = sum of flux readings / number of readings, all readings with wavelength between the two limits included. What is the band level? 20.8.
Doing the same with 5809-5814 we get 21.5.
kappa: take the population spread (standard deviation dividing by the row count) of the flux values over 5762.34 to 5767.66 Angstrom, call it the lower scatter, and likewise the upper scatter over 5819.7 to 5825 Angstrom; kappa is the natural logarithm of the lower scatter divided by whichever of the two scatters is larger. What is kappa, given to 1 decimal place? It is -0.1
